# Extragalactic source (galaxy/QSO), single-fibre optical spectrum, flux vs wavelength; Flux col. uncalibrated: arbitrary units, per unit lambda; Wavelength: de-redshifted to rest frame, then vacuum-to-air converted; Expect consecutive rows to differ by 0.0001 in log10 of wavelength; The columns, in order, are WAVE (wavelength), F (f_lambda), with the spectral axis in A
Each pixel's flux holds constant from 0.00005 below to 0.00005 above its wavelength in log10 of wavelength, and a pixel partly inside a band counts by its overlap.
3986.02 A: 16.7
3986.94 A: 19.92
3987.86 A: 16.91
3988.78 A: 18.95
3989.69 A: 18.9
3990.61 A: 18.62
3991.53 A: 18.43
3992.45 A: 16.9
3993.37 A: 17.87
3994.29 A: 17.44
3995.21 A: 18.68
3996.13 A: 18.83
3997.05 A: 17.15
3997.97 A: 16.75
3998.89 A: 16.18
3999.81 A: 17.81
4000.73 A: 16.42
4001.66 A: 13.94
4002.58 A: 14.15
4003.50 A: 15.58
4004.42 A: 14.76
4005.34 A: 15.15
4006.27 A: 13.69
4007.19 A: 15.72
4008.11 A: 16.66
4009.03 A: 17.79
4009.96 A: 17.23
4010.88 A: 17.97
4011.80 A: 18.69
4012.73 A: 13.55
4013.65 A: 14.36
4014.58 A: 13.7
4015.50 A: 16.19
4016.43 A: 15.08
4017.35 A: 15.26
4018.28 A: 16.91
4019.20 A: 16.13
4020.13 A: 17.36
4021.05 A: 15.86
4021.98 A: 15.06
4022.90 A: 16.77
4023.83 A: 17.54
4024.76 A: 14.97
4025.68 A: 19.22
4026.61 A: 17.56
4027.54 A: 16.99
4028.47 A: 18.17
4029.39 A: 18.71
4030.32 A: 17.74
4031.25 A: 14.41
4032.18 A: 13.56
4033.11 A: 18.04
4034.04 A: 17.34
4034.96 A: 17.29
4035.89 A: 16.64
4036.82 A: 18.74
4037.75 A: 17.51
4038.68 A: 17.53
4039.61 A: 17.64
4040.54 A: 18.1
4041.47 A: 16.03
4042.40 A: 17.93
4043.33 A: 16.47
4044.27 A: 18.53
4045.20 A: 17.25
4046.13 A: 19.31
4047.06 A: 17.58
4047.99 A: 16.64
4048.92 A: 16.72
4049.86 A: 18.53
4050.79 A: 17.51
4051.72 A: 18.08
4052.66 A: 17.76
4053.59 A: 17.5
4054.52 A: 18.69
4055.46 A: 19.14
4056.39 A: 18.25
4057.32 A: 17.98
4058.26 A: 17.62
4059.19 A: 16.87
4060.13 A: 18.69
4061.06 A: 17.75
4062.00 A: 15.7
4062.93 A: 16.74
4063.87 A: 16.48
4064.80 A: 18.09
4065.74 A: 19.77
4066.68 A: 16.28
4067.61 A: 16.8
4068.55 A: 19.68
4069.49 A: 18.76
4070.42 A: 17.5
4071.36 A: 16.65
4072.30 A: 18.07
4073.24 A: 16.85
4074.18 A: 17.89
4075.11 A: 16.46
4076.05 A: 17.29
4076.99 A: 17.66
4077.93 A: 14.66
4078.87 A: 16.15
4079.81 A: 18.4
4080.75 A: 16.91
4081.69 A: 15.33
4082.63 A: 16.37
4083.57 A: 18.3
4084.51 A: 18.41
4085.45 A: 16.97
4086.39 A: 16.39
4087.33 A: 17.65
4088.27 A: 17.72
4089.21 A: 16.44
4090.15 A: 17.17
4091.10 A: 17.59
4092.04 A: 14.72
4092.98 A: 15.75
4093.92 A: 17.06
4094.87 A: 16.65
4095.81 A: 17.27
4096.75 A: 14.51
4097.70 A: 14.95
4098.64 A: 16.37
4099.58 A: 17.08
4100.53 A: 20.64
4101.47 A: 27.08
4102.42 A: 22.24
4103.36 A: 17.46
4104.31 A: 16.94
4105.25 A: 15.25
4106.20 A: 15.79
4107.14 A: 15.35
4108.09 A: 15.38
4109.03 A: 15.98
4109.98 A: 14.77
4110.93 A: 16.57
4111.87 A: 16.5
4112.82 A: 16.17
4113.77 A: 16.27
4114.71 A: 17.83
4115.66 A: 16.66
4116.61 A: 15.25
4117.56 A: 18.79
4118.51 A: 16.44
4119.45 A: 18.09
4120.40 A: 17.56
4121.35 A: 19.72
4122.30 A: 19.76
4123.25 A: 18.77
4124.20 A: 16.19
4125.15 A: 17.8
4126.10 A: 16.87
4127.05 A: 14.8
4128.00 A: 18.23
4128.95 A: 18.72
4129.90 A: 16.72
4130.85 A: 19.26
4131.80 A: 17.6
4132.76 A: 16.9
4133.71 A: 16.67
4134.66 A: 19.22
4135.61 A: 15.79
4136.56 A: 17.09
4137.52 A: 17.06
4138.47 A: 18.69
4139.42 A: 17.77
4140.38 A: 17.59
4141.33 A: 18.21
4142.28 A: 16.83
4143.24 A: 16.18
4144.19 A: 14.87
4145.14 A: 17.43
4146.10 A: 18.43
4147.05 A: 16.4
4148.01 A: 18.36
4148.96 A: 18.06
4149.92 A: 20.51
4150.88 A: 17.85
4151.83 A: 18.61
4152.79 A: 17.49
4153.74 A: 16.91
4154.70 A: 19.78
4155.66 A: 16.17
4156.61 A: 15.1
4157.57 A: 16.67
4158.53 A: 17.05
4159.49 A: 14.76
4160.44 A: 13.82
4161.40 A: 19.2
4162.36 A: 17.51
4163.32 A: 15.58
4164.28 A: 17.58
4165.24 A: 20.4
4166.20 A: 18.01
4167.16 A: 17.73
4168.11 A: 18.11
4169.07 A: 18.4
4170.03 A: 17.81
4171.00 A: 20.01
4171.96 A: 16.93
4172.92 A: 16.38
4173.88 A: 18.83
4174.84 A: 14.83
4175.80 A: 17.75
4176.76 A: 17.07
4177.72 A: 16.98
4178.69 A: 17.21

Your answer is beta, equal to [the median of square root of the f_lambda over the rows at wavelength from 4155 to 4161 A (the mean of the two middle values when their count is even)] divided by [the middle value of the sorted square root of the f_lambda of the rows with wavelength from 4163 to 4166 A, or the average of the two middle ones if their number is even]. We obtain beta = 0.94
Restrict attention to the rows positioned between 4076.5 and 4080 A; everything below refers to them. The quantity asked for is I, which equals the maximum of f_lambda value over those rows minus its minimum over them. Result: 3.7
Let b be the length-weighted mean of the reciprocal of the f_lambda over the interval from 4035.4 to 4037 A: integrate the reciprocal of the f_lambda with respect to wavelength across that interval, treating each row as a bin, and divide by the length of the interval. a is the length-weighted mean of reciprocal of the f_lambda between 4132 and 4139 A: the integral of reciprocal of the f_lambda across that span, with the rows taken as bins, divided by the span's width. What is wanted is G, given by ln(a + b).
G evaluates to -2.16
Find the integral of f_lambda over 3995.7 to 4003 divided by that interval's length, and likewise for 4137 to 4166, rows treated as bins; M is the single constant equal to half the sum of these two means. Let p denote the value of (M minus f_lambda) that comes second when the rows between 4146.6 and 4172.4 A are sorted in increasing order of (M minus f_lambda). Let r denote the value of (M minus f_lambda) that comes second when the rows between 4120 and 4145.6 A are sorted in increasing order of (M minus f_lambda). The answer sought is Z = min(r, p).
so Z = -3.52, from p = -3.52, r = -2.8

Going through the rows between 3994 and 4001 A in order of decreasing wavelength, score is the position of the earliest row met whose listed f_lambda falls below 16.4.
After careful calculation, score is 3998.89 A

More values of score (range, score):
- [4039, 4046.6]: 4041.47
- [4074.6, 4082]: 4081.69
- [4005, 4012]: 4007.19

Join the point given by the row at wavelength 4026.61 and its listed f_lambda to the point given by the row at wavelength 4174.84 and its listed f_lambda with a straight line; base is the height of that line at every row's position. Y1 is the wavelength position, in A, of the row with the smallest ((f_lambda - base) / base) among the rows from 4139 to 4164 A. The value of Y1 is 4160.44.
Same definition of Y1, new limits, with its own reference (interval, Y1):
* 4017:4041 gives 4032.18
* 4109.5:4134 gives 4109.98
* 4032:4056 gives 4032.18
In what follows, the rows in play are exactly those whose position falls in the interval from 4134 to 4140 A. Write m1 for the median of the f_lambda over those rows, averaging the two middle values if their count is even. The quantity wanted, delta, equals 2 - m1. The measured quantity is -15.4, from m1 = 17.4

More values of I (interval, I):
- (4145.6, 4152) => 4.1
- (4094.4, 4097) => 2.8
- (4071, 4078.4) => 3.4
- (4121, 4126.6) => 3.6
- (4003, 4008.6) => 3.0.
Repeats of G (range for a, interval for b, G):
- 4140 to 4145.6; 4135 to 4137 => -2.12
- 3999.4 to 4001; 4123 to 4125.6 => -2.16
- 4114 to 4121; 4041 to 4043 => -2.14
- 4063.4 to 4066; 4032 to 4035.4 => -2.15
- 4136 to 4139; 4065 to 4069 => -2.18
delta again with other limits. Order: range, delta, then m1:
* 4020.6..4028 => -14.9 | 16.9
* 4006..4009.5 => -14.2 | 16.2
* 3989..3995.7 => -16.4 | 18.4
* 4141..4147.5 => -14.8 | 16.8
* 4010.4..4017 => -13.1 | 15.1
